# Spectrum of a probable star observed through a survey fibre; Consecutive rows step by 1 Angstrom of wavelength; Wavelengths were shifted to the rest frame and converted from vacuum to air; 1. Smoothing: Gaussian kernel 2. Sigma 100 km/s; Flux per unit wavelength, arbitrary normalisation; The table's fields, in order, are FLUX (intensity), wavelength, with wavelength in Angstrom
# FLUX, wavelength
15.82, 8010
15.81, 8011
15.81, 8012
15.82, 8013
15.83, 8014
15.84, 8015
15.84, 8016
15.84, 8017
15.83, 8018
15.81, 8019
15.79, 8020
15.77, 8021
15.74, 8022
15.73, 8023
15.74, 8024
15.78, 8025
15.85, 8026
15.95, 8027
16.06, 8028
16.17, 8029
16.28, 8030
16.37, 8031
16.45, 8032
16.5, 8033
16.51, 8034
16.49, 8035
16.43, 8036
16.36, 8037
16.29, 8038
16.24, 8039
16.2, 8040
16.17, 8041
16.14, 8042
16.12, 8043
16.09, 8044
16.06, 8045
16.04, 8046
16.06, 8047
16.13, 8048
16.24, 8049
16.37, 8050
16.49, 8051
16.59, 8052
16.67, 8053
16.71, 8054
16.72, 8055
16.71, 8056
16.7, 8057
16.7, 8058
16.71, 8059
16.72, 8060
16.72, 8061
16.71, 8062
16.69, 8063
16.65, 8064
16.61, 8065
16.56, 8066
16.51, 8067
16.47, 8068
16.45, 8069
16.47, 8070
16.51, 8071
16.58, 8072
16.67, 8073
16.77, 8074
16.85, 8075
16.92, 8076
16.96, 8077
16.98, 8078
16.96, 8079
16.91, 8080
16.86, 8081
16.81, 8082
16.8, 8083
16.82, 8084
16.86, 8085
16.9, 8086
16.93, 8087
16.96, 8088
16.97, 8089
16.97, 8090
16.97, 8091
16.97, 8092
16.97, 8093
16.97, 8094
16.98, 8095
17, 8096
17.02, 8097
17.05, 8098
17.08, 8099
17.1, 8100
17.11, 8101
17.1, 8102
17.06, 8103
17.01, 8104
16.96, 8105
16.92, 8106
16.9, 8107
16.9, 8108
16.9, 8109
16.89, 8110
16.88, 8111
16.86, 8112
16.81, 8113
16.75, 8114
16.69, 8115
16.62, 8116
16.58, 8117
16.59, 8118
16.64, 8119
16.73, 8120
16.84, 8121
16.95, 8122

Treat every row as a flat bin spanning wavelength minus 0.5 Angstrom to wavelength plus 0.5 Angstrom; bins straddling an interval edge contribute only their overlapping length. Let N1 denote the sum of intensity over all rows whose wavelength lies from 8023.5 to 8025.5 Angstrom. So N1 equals 31.5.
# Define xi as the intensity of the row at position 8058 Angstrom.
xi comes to 16.7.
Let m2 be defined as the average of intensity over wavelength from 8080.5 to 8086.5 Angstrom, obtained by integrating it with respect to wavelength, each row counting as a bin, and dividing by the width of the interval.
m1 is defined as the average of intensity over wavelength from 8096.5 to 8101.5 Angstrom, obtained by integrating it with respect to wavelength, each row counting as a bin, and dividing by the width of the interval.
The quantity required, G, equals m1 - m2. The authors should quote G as 0.2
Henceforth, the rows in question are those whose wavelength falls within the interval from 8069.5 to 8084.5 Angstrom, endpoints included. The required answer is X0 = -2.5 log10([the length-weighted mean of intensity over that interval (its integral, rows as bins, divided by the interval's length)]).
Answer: -3.06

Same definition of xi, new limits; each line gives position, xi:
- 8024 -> 15.74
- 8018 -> 15.83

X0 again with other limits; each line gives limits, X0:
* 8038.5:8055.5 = -3.03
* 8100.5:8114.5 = -3.07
